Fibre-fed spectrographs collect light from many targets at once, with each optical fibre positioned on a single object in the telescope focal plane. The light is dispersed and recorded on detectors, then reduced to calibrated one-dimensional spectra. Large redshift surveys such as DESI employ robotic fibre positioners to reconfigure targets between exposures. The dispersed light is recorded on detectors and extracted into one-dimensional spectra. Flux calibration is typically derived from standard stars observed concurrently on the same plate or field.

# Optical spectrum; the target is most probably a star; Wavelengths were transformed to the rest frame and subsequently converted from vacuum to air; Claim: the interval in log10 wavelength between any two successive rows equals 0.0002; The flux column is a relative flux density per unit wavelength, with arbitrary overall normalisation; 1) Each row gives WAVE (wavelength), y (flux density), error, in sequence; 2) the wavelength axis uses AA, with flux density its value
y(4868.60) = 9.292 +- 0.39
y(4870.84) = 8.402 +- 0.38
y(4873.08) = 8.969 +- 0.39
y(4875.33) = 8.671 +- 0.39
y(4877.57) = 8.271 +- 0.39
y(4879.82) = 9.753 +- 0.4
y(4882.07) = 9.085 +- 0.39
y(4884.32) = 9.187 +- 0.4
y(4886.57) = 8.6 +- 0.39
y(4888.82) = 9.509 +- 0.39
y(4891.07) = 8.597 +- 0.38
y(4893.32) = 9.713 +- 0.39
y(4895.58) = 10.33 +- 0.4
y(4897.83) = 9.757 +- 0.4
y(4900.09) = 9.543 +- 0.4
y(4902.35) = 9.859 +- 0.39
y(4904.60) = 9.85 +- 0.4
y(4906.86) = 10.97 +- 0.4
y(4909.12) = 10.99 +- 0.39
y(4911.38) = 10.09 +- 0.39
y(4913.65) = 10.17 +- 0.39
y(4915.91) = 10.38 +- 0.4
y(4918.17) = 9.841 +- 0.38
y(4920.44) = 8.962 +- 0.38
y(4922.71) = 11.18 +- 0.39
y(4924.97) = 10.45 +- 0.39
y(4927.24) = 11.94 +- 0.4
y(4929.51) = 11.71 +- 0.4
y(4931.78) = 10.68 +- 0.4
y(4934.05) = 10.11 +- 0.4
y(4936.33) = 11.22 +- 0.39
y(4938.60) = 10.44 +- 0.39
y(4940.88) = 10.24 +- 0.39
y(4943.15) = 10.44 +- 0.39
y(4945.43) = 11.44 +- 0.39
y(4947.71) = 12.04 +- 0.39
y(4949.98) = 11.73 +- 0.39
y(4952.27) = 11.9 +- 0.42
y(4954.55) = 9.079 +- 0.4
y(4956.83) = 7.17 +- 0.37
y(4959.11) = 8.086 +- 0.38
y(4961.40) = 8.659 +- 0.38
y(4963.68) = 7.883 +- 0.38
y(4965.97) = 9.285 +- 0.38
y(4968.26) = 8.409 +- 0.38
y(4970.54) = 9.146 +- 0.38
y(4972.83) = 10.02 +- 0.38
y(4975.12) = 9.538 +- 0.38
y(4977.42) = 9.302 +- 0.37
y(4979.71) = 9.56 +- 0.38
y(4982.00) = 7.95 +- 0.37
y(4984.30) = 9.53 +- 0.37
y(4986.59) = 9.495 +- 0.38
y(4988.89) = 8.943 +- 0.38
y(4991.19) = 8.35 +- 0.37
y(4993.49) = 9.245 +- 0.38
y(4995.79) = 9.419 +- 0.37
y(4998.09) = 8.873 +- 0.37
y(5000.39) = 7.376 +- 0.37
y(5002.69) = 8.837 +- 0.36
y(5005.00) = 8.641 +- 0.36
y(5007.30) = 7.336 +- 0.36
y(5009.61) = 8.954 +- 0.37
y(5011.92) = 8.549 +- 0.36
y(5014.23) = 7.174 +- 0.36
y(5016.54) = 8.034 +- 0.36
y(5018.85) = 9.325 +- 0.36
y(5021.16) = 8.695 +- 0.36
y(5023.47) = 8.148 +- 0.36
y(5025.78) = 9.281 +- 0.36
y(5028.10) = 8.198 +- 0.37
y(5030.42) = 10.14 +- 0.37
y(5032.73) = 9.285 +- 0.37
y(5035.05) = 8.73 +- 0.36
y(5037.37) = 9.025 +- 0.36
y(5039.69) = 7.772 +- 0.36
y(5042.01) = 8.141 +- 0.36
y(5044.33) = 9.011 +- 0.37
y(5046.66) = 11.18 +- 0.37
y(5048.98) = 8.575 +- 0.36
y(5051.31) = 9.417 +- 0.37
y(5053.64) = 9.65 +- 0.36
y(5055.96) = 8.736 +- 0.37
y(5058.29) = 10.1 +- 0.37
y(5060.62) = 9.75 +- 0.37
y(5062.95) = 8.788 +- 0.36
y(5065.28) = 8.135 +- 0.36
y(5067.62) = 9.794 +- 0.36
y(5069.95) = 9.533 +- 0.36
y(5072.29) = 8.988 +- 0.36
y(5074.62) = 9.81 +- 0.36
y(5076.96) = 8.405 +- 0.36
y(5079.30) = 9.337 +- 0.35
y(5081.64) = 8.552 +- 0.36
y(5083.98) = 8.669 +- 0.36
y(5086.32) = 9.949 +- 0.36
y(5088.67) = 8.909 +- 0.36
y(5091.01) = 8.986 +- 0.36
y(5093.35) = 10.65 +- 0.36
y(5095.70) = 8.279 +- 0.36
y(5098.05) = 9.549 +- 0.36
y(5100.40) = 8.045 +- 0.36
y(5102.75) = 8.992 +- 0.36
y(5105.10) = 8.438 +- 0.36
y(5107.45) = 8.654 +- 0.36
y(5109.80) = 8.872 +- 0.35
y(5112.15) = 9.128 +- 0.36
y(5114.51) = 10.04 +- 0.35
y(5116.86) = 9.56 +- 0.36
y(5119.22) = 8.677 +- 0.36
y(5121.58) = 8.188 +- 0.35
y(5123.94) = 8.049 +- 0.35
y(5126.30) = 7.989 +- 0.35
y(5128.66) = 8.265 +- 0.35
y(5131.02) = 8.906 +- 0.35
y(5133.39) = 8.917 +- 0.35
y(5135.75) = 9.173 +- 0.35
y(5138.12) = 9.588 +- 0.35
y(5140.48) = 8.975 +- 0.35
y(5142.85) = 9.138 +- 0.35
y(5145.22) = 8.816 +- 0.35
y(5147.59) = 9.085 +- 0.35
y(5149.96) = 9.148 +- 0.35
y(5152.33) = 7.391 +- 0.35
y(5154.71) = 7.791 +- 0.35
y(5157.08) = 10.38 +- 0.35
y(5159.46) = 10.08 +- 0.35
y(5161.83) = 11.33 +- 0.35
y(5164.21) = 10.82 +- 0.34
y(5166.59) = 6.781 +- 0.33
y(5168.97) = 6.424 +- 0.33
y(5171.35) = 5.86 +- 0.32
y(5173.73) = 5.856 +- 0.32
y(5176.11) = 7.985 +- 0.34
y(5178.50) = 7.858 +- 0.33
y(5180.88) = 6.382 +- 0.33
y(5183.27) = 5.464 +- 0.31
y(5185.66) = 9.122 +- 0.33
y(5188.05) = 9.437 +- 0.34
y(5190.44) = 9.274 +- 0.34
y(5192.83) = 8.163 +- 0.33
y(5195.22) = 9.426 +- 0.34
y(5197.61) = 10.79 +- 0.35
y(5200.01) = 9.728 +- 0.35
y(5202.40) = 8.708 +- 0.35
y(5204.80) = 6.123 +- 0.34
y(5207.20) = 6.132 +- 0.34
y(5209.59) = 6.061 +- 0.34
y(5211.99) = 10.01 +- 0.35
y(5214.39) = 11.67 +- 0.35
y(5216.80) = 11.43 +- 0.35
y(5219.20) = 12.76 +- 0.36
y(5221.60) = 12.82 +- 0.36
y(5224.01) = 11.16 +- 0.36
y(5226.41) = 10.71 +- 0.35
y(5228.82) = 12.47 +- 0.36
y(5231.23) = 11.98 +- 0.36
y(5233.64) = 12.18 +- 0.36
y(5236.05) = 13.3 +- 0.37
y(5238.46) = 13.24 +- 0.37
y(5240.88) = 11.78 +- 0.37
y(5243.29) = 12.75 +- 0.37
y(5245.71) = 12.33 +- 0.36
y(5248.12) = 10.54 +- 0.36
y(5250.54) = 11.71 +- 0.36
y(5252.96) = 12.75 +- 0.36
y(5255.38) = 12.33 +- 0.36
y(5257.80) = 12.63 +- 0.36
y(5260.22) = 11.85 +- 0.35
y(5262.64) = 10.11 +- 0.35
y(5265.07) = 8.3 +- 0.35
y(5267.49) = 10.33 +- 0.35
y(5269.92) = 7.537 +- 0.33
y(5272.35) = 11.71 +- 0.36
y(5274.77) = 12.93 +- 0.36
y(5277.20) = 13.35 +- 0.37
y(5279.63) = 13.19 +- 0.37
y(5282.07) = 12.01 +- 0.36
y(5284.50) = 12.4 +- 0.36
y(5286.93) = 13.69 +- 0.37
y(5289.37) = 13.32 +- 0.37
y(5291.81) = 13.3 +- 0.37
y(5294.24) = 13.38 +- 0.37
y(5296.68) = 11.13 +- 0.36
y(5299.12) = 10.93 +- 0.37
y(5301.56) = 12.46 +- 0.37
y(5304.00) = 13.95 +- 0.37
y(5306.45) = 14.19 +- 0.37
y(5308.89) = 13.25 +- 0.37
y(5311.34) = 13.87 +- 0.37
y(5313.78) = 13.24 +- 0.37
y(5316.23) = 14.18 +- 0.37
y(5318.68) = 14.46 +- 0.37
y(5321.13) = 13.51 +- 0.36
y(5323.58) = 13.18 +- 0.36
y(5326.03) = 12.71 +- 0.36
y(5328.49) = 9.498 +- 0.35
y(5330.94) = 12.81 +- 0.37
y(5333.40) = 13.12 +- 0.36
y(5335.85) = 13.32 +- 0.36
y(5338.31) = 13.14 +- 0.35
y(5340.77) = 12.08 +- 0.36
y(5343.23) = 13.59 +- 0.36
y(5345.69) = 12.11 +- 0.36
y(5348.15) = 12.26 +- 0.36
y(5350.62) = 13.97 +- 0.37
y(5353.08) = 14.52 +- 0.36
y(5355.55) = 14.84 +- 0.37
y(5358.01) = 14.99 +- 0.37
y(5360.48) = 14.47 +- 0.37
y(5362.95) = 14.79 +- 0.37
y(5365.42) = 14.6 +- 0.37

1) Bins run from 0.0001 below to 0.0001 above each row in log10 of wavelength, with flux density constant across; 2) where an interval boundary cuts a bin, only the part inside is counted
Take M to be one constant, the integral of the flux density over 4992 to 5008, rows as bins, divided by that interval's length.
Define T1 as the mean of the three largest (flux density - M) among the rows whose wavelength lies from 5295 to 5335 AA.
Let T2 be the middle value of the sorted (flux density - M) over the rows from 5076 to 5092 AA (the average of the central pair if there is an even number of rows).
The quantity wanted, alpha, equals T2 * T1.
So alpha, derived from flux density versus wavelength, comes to 2.0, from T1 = 5.7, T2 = 0.34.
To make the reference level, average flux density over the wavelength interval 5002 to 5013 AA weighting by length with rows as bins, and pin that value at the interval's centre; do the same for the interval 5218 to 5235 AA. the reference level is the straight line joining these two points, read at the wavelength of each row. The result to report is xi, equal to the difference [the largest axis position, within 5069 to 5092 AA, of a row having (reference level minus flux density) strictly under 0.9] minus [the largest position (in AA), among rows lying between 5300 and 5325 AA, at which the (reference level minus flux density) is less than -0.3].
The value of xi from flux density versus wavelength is -227.7 AA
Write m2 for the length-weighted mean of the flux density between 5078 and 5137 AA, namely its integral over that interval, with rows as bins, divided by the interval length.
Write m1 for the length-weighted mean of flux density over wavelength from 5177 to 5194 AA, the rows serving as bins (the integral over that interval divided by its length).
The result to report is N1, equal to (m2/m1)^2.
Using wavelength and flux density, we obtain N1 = 1.3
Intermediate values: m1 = 8.0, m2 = 8.9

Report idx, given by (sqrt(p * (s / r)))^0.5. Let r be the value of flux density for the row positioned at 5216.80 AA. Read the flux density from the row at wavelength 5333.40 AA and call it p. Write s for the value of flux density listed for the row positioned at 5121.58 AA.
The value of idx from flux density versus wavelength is 1.75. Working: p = 13.12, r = 11.43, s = 8.188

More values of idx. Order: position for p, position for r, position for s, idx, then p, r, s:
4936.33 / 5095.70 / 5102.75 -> 1.87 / 11.22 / 8.279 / 8.992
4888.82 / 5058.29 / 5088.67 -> 1.70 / 9.509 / 10.1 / 8.909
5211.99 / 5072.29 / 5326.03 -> 1.94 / 10.01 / 8.988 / 12.71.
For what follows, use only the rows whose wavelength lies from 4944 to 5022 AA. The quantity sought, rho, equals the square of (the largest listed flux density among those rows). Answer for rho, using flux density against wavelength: 145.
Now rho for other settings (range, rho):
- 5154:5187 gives 128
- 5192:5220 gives 163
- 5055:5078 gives 102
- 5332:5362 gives 225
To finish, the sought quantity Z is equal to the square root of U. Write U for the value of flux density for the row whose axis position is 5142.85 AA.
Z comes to 3.02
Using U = 9.138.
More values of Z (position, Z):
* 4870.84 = 2.90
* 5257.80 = 3.55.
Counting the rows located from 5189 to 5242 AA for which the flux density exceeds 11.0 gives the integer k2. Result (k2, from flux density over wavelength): 11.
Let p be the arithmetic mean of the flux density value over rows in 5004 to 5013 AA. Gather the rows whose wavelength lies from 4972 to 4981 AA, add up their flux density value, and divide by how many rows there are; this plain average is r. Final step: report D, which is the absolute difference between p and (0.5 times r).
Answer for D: 3.6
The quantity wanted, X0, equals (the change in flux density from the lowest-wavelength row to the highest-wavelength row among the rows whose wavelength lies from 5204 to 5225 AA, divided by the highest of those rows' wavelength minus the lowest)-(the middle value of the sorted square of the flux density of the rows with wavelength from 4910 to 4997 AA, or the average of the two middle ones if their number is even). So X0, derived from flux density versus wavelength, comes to -94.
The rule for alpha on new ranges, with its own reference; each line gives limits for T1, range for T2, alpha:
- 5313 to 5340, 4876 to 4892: 2.9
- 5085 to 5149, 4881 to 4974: 2.4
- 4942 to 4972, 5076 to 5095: 1.3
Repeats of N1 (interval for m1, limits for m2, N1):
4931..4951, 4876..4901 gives 0.7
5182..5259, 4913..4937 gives 1.0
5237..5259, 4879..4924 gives 0.6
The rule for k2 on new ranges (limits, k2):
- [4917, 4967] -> 8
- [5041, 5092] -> 1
